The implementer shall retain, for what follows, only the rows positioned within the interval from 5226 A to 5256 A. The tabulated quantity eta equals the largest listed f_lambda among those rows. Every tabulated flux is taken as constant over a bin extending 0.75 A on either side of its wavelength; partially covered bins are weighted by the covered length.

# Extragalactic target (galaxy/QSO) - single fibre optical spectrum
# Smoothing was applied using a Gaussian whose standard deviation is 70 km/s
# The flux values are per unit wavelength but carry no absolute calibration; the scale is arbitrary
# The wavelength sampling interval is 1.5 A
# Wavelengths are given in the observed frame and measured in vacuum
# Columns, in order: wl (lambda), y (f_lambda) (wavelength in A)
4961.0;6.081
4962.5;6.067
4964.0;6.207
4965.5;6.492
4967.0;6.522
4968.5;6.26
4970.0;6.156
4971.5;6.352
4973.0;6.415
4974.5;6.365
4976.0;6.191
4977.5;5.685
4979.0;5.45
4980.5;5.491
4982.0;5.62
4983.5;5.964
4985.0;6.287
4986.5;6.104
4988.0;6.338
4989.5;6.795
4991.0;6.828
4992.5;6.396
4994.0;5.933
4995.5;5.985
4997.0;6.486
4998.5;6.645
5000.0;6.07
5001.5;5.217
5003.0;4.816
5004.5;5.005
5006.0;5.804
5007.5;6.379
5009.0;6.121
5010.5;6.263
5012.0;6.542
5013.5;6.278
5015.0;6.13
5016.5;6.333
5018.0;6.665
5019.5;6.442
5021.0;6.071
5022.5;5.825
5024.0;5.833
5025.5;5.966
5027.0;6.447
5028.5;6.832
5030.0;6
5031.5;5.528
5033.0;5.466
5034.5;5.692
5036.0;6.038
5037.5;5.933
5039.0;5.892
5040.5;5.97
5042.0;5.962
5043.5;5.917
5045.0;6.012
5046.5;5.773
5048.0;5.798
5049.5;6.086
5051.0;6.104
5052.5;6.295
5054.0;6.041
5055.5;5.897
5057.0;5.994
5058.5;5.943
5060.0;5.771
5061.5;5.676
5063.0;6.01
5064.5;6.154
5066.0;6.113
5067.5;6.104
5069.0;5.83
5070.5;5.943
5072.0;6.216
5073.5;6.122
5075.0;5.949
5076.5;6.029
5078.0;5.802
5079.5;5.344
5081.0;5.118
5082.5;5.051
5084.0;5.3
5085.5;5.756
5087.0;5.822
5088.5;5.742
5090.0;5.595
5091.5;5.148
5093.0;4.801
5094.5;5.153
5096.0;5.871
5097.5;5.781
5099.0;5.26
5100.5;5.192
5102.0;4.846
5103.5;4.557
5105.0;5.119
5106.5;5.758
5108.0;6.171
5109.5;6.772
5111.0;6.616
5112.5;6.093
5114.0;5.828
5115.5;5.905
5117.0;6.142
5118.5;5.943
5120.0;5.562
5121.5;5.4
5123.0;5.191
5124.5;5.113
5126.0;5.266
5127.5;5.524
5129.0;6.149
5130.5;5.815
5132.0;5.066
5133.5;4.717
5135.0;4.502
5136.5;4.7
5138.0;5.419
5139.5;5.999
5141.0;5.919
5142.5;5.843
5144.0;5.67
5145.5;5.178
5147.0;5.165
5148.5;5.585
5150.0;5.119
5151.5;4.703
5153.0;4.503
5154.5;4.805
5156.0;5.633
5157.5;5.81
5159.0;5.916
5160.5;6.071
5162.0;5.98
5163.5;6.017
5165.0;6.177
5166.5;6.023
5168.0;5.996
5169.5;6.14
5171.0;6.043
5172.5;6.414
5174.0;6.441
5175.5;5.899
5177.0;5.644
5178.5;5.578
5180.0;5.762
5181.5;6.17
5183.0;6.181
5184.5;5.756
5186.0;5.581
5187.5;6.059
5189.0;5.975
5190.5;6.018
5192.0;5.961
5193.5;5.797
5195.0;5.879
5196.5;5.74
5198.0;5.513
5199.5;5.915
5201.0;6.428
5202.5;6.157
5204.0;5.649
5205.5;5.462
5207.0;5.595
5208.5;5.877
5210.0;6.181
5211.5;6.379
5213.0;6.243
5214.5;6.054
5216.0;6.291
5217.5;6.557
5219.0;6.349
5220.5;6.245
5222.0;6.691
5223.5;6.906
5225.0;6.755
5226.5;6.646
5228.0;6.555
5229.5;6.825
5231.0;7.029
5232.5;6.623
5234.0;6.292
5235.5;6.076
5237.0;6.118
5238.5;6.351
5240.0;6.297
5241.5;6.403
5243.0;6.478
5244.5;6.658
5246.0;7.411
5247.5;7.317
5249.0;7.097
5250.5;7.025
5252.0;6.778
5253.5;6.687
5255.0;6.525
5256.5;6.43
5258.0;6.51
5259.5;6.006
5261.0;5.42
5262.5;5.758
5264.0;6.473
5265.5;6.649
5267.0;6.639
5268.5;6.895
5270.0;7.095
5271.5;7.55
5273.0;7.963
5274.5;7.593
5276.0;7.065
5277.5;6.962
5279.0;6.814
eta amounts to 7.411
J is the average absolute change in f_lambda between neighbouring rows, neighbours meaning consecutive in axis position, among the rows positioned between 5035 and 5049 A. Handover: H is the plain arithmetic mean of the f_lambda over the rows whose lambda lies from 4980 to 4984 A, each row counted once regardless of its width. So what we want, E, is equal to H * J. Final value 0.45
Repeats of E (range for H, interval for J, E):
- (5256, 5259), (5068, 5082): 1.33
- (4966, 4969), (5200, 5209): 1.77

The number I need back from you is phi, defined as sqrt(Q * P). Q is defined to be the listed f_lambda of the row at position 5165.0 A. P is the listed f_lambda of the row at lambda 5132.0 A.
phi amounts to 5.6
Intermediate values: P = 5.066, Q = 6.177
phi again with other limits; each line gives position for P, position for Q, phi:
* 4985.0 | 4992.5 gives 6.3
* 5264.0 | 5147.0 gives 5.8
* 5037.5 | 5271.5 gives 6.7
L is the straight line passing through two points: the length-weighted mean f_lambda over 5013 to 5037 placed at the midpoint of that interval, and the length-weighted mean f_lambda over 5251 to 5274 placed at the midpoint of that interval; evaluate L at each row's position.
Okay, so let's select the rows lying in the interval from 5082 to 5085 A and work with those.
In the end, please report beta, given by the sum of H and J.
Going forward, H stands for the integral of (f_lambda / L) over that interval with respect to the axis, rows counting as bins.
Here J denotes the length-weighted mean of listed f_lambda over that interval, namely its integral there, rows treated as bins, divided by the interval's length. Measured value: 7.8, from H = 2.52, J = 5.23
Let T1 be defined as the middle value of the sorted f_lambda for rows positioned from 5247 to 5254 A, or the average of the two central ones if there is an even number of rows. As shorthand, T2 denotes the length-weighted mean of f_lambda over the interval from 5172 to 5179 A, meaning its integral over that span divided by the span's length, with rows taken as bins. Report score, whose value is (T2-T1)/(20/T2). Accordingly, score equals -0.31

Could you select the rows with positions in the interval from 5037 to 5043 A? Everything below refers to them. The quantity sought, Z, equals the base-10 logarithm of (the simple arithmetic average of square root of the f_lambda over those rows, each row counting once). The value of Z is 0.387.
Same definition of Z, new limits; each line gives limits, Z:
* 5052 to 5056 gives 0.392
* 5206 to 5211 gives 0.385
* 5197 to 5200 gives 0.378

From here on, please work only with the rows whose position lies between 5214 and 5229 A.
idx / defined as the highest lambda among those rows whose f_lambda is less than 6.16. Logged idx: 5214.5 A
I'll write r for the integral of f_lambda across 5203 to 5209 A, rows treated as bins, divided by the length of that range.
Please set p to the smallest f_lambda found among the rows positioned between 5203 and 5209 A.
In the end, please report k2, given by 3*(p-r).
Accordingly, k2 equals -0.59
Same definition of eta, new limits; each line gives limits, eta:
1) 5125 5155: 6.149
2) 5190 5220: 6.557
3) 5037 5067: 6.295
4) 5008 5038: 6.832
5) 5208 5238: 7.029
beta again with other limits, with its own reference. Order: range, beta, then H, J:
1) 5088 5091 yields 8.3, 2.70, 5.62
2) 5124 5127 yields 7.7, 2.48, 5.22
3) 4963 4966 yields 9.5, 3.18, 6.31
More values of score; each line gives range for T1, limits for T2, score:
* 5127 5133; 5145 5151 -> -0.11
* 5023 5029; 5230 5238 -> 0.07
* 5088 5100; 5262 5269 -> 0.35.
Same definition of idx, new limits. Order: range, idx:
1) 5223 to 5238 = 5237.0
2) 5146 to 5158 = 5157.5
